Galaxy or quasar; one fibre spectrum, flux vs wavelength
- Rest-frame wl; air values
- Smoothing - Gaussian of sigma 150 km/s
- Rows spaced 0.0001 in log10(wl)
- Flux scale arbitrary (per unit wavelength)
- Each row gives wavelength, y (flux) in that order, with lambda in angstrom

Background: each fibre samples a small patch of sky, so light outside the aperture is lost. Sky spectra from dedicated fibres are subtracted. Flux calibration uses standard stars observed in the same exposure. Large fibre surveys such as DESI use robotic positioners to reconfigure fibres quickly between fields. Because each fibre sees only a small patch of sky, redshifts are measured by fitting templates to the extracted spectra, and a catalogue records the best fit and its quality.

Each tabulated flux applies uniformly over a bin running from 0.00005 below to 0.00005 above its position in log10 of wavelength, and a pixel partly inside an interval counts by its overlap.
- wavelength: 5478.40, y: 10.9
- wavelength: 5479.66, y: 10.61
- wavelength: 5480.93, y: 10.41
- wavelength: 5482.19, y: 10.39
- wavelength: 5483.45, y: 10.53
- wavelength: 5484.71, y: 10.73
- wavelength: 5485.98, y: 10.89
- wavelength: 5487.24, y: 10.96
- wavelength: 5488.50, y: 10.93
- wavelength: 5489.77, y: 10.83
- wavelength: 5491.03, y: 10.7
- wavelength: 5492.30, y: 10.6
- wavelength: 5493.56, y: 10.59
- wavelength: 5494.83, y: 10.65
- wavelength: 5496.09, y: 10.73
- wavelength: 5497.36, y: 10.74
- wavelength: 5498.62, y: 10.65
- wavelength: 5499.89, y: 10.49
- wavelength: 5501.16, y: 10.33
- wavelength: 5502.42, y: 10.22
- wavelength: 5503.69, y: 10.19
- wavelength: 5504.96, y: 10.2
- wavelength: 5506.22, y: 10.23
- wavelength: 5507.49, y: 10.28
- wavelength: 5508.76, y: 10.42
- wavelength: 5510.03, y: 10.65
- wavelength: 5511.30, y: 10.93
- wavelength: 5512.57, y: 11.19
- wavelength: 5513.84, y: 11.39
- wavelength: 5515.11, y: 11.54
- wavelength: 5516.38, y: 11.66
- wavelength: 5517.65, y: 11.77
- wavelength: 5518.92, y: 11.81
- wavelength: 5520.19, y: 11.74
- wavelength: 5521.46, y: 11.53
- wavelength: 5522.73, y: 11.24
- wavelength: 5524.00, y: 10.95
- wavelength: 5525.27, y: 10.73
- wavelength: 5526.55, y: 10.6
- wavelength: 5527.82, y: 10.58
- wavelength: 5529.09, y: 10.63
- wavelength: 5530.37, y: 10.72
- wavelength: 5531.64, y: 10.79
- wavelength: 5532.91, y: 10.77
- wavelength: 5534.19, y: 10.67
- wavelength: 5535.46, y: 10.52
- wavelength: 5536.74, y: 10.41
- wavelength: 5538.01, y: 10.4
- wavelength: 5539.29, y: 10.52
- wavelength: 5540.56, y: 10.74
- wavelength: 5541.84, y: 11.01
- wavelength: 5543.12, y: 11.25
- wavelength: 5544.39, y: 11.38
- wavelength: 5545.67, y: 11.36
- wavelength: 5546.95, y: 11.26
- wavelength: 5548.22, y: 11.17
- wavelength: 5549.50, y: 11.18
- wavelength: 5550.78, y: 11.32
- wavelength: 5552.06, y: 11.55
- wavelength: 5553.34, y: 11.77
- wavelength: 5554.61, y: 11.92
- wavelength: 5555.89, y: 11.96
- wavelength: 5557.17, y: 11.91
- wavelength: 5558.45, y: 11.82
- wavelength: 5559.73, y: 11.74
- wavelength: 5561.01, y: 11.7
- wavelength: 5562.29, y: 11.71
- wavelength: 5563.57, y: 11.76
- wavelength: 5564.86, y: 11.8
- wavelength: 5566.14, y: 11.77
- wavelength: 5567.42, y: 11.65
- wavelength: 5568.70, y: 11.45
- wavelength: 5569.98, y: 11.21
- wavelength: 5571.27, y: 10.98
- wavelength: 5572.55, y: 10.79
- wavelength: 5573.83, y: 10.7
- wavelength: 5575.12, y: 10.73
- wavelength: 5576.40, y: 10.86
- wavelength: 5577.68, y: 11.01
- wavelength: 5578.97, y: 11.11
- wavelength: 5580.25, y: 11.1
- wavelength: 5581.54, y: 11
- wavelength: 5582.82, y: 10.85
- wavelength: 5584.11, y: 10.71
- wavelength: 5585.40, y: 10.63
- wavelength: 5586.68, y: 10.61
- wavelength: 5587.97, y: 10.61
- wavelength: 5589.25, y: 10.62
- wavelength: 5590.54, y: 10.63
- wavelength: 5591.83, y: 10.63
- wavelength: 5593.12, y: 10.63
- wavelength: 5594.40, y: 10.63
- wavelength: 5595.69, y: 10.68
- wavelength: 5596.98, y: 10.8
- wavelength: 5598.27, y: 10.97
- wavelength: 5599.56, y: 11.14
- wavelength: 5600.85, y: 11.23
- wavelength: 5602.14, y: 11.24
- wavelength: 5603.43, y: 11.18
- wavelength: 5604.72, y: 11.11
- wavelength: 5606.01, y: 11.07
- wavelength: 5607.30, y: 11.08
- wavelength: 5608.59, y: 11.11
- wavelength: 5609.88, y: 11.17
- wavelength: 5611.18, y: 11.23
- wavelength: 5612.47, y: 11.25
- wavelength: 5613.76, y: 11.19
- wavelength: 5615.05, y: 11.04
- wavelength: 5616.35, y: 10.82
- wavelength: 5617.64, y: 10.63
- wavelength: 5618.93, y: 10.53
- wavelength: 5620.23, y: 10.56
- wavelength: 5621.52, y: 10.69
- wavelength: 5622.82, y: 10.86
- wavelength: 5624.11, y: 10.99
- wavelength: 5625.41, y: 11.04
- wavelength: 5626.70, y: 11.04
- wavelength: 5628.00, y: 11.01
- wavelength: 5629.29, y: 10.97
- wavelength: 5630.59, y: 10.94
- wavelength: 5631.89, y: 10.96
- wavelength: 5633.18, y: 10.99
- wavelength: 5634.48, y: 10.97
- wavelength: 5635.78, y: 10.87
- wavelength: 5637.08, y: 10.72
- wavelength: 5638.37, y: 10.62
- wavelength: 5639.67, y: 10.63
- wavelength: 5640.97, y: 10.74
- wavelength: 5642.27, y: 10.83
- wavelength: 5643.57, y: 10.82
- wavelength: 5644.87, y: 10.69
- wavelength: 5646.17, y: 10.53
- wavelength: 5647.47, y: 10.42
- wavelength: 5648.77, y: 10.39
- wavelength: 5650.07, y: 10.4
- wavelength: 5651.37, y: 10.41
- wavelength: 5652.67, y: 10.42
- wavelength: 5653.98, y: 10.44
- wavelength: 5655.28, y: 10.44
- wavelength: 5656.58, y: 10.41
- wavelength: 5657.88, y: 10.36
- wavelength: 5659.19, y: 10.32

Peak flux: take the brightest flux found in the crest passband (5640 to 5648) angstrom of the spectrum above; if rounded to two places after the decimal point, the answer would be 10.83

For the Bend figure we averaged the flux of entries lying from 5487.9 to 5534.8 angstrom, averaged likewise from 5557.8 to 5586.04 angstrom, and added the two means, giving 22.1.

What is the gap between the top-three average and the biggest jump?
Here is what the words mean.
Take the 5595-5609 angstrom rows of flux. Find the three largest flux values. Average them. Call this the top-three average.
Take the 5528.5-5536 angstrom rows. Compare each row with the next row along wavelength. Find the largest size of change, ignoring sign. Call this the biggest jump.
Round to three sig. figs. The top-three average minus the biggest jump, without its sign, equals 11.1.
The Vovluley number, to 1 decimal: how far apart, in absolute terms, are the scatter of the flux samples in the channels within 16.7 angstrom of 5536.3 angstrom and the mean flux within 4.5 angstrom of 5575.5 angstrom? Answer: 10.5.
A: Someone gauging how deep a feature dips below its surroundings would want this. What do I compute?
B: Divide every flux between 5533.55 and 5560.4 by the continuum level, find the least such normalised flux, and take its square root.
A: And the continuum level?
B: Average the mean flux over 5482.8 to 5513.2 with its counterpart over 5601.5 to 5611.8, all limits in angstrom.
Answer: 0.98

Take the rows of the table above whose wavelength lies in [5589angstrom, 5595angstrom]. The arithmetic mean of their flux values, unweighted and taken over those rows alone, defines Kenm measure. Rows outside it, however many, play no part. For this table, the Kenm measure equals 10.6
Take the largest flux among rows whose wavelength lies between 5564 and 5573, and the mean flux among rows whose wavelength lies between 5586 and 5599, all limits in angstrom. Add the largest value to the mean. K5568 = 22.5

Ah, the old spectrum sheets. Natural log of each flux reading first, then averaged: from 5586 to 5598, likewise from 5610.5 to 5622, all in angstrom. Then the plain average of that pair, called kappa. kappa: 2.38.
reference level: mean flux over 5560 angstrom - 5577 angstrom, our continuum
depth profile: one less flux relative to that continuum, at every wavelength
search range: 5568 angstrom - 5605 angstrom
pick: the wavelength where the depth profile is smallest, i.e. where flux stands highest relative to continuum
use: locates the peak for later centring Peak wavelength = 5568.70 angstrom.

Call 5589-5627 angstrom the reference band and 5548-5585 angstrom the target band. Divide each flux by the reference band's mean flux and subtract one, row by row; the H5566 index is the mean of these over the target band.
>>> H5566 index 0.04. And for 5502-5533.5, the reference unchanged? 0.00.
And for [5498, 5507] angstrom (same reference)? -0.05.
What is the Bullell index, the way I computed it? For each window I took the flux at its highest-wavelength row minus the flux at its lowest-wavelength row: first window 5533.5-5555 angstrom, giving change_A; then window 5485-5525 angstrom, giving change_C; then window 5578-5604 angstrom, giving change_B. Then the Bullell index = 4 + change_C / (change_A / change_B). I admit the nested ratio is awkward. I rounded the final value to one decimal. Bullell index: 4.0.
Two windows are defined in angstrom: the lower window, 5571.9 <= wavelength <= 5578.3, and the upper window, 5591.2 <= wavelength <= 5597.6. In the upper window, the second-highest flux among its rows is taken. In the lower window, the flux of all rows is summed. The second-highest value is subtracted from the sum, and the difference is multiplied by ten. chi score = 434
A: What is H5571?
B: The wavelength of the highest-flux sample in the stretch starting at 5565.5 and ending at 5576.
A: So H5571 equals 5566.14 angstrom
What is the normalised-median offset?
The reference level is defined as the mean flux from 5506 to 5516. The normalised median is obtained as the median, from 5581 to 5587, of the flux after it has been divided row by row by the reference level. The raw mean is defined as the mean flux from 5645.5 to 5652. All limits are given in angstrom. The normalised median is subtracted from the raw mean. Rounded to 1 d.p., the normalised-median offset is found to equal 9.4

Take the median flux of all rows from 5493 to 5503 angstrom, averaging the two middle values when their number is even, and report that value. 10.6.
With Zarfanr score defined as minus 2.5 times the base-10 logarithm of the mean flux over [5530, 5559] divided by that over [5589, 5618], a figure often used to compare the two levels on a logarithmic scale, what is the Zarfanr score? -0.018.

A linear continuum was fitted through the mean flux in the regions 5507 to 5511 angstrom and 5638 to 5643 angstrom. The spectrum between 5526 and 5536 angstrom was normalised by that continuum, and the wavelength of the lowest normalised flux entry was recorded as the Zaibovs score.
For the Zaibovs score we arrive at 5535.46 angstrom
